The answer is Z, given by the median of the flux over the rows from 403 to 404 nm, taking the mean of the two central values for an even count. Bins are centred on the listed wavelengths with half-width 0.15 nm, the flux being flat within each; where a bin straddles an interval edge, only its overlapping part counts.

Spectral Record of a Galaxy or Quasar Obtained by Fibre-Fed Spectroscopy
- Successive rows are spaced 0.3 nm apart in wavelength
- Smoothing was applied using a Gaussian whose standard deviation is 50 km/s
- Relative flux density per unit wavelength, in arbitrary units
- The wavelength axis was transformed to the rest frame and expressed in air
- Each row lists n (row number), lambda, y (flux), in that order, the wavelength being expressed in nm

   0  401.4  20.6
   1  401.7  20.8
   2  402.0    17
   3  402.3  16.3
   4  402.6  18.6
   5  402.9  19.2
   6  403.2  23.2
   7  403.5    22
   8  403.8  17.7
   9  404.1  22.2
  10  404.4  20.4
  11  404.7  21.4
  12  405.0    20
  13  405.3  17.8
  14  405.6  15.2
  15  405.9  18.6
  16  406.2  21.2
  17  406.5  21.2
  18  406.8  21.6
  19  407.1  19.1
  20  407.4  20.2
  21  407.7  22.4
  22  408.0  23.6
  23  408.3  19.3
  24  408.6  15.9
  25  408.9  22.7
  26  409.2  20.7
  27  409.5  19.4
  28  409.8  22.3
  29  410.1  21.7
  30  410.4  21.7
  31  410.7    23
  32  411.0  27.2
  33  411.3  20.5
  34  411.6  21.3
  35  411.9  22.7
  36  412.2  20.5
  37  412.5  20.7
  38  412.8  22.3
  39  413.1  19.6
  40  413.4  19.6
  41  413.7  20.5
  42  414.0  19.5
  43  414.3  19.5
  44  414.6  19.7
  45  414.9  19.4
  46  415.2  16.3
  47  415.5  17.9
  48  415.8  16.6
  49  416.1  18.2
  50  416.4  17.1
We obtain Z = 22.0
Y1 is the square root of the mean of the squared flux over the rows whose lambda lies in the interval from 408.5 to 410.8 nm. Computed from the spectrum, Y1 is 21.0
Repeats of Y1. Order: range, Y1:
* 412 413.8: 20.6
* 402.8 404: 20.6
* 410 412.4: 22.4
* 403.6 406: 19.3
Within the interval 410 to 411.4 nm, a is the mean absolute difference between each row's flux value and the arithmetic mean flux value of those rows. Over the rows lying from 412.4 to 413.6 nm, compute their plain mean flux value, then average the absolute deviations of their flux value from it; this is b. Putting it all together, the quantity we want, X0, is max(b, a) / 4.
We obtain 0.46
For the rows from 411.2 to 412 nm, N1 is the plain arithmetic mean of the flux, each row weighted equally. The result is 21.5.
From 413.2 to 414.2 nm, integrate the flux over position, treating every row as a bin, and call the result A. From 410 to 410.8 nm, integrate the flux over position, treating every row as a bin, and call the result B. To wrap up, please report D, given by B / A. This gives 0.9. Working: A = 19.8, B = 17.7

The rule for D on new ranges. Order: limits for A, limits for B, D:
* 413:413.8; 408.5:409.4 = 1.1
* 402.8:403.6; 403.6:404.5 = 1.1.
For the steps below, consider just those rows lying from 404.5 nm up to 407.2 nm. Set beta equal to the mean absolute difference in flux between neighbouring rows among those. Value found 1.9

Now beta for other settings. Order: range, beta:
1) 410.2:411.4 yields 4.1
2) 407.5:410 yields 3.1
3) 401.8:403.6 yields 1.8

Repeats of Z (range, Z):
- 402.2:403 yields 18.6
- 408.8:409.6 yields 20.7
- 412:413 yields 20.7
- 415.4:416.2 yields 17.9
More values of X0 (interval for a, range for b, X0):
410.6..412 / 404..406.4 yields 0.45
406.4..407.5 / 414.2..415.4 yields 0.30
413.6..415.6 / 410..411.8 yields 0.42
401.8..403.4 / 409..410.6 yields 0.47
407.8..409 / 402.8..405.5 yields 0.69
